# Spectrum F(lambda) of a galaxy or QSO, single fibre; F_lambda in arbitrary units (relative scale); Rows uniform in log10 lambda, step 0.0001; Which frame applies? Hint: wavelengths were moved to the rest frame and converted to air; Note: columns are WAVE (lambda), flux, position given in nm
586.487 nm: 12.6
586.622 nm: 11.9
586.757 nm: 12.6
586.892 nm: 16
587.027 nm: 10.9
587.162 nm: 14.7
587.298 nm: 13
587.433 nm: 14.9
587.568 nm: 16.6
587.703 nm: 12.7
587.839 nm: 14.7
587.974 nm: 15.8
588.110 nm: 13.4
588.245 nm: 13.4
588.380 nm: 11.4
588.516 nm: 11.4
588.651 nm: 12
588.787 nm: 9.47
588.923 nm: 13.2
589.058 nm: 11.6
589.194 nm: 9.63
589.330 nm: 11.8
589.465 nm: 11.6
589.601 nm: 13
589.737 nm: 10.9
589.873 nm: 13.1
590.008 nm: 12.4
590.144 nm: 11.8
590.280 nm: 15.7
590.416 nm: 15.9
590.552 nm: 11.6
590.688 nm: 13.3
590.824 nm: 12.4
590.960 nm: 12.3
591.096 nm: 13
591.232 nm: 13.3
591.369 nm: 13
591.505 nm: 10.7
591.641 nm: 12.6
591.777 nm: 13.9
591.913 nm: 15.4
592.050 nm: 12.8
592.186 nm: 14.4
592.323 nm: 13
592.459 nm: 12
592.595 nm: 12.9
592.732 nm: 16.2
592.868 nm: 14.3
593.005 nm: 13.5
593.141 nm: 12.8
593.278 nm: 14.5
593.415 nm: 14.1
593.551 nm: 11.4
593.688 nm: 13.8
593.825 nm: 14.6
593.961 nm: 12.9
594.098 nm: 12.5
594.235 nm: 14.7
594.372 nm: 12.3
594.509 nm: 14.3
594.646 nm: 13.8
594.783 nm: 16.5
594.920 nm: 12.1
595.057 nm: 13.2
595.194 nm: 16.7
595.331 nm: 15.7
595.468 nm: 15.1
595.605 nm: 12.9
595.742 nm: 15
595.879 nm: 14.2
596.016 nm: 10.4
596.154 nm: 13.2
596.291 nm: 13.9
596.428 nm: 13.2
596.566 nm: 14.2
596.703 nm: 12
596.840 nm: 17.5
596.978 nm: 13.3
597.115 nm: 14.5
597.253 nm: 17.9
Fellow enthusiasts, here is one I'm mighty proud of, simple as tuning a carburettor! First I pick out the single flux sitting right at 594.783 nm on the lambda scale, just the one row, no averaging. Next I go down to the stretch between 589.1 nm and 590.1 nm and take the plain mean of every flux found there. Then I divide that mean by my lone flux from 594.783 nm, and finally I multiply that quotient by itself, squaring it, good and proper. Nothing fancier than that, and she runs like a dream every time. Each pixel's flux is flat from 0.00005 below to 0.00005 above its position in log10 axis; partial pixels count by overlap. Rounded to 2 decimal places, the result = 0.51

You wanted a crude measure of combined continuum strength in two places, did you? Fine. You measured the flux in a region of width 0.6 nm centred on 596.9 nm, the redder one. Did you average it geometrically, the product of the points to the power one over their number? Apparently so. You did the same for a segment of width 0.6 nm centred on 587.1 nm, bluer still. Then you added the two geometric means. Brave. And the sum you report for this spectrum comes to 27.7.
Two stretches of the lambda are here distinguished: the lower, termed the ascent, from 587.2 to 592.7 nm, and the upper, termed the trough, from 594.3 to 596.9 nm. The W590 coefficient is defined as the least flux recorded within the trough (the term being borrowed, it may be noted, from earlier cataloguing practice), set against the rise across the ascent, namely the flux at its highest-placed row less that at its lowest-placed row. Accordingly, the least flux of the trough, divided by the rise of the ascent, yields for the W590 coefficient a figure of -104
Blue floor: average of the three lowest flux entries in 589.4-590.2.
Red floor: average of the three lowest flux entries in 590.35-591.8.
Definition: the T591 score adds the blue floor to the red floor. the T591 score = 23.0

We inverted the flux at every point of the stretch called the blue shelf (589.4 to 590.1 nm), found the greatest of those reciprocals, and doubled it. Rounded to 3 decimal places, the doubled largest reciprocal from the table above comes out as 0.183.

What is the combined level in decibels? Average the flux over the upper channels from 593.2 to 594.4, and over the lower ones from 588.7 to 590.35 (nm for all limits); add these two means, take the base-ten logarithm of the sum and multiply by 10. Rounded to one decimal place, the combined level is 14.1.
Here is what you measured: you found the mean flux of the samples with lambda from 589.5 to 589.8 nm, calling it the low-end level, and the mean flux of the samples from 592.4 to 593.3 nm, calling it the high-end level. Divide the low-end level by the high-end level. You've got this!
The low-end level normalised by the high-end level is 0.87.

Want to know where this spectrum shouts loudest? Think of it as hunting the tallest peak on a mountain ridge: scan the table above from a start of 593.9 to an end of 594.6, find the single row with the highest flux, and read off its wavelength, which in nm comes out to 594.235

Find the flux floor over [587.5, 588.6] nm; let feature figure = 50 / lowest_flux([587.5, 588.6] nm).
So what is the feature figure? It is 4.39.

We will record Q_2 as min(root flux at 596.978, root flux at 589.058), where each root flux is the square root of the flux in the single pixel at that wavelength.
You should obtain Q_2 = 3.41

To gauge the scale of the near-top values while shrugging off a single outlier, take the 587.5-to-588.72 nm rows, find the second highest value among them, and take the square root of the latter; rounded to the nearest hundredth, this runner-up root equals 3.97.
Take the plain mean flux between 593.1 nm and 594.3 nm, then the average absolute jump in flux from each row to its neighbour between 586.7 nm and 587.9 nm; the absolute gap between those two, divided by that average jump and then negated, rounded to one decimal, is -3.6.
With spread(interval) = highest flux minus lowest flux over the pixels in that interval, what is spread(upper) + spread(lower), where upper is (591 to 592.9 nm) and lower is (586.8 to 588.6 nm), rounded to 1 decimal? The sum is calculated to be 11.2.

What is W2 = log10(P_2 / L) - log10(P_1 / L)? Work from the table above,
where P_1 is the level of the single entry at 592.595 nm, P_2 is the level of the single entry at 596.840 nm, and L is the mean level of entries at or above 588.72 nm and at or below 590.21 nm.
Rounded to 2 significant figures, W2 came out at 0.13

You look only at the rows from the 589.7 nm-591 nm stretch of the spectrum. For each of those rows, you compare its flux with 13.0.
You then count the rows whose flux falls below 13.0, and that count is 6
